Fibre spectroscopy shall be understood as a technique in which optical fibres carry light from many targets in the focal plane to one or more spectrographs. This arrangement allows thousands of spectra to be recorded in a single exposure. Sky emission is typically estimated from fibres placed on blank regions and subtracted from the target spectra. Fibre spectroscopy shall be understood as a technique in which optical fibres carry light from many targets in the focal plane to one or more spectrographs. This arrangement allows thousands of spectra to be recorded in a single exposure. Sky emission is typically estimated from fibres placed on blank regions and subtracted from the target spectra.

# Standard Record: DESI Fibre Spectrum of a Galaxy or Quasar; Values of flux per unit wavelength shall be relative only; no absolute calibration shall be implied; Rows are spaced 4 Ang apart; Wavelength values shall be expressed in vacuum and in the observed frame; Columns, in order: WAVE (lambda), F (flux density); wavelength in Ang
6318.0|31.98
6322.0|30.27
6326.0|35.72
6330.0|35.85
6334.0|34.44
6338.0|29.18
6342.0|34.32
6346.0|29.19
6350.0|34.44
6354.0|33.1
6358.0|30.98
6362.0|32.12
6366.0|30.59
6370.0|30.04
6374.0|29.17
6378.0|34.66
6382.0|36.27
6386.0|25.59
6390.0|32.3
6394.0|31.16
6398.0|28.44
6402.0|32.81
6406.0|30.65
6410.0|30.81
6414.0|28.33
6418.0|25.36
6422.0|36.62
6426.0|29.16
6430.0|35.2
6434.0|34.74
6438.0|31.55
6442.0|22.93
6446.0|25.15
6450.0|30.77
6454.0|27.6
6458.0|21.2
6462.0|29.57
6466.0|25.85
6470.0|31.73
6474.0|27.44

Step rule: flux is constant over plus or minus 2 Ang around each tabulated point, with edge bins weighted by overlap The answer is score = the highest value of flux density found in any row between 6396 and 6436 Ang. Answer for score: 36.62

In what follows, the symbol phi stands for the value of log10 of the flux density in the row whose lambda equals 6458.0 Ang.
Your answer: 1.33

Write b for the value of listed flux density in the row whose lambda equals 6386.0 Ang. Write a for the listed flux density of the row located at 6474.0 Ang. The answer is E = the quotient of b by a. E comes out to 0.93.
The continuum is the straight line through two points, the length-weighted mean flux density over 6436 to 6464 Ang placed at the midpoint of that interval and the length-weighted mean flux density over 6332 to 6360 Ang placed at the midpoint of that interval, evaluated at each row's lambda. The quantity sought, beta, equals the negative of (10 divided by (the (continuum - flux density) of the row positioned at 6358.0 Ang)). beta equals -15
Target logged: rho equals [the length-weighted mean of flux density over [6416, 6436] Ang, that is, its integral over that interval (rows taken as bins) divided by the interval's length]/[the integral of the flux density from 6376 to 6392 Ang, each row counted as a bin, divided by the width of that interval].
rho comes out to 1.00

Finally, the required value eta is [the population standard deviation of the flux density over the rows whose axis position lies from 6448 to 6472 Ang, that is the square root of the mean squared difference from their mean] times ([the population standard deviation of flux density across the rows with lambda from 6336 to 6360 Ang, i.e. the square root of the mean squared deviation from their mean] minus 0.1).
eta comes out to 7.5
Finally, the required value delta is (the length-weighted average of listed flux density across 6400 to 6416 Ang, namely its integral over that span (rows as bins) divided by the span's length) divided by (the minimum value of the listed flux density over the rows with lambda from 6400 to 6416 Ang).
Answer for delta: 1.08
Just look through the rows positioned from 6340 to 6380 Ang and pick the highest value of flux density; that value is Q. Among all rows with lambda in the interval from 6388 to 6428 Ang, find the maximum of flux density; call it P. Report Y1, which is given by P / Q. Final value 1.057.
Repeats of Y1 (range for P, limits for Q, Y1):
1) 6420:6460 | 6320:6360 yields 1.021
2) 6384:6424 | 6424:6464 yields 1.040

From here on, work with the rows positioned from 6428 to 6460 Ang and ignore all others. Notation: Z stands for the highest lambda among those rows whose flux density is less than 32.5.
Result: 6458.0 Ang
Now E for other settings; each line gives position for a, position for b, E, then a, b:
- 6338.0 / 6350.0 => 1.18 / 29.18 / 34.44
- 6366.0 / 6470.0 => 1.04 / 30.59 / 31.73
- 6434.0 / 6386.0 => 0.74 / 34.74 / 25.59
